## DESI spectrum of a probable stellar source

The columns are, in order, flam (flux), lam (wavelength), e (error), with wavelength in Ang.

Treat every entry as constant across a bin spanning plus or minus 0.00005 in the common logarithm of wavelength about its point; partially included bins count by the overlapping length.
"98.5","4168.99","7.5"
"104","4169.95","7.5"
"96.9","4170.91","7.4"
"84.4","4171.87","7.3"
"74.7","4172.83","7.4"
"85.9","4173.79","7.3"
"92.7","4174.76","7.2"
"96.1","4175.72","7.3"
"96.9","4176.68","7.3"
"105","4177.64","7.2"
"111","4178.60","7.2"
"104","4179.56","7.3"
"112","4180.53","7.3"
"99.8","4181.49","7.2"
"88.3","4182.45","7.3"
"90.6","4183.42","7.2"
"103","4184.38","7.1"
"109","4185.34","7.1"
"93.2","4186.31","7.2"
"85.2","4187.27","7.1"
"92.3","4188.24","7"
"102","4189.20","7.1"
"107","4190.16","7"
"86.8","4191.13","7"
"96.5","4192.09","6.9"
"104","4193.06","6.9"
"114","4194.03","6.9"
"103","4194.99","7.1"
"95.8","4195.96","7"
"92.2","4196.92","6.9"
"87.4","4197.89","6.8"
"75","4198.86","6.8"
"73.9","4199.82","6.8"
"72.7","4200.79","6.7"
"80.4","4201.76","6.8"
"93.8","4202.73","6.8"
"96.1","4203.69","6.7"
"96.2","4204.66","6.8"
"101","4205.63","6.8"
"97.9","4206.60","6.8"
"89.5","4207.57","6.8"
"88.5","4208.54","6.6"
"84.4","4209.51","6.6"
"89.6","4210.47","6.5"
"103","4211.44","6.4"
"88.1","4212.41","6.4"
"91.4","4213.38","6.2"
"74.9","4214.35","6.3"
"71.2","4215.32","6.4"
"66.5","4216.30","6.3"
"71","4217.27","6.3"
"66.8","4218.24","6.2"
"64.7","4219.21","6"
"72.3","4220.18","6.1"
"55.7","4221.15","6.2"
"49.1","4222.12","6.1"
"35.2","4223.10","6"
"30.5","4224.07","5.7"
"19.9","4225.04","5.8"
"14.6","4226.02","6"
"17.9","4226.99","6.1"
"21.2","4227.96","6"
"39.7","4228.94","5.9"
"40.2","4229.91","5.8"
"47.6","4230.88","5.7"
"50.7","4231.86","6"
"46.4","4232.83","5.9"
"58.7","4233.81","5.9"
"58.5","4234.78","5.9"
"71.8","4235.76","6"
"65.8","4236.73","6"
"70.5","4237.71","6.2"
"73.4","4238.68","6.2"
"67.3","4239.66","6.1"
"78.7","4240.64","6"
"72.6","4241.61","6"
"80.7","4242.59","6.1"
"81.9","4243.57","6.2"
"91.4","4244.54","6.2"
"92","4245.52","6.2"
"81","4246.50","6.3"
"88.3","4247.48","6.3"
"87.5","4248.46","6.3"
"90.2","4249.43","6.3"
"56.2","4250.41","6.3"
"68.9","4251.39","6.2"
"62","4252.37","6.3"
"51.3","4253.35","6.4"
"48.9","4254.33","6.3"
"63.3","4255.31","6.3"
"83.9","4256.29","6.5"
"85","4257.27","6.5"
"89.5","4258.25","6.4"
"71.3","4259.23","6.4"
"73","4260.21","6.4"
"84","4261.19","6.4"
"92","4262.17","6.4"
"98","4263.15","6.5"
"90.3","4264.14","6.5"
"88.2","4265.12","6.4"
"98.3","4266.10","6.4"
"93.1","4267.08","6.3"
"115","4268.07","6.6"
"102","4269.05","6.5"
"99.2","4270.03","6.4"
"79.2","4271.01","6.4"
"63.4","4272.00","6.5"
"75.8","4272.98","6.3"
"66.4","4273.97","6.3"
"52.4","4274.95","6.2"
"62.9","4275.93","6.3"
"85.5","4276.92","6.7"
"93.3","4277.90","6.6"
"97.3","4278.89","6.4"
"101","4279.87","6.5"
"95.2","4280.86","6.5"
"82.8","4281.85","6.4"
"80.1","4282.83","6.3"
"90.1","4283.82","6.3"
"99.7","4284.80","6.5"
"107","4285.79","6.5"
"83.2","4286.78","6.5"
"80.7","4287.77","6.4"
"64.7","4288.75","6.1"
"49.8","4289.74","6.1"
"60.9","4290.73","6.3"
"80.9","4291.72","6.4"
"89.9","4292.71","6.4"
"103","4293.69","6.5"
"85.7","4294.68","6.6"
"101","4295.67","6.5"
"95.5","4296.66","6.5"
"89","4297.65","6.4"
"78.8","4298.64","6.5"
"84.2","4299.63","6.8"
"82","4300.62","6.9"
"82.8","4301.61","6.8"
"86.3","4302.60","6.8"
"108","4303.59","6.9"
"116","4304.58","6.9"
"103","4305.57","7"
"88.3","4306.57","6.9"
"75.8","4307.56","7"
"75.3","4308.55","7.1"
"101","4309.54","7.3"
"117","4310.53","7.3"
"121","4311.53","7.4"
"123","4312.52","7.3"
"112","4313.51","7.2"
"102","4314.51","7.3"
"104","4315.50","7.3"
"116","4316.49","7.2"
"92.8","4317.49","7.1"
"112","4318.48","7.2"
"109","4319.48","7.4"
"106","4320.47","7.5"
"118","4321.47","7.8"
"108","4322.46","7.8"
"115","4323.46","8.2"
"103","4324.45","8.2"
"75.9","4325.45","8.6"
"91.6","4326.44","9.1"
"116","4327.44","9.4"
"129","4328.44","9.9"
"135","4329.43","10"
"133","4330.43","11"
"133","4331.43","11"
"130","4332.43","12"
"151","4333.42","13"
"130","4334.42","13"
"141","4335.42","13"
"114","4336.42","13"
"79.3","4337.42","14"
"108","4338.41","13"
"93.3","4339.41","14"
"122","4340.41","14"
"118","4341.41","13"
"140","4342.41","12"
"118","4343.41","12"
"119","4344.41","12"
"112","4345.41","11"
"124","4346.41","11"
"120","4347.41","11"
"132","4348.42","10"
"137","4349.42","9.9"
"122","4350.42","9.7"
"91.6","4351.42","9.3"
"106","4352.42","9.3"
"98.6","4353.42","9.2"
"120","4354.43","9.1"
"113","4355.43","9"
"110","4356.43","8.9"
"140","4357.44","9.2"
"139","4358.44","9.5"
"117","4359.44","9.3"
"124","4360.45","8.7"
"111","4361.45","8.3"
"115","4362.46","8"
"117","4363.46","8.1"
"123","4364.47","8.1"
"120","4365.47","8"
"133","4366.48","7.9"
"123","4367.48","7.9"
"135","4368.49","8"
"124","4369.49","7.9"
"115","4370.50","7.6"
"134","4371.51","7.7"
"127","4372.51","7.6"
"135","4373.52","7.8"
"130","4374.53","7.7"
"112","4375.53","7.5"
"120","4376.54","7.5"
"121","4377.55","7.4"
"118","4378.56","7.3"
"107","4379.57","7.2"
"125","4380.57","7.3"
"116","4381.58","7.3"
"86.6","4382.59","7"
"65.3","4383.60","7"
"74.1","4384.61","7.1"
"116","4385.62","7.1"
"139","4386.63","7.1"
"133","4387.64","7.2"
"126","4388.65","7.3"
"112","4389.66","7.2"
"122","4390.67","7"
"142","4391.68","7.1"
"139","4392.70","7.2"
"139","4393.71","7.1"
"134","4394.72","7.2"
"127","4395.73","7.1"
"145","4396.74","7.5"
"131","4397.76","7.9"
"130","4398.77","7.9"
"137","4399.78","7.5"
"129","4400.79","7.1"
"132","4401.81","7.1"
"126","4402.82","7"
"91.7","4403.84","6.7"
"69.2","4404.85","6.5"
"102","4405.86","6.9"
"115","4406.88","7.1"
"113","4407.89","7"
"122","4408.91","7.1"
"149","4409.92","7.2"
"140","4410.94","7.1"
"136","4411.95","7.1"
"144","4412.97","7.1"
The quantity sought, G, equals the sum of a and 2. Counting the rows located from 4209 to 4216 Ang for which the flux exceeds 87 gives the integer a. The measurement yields 6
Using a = 4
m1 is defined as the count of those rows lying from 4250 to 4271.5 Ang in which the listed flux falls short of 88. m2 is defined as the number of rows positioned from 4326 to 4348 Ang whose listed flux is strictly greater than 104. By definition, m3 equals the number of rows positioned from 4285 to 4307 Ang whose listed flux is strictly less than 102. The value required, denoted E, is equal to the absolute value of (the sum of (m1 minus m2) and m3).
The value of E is 10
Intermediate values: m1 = 12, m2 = 19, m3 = 17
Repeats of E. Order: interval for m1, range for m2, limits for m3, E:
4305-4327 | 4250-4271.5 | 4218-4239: 24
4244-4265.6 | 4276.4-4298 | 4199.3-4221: 33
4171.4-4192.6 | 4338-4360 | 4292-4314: 0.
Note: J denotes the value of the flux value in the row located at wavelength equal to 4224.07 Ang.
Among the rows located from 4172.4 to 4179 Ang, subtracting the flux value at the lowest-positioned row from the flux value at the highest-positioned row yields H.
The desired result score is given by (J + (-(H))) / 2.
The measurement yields -3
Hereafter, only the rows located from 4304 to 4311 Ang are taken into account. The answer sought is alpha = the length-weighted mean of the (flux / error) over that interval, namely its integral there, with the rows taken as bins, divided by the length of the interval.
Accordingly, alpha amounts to 13.7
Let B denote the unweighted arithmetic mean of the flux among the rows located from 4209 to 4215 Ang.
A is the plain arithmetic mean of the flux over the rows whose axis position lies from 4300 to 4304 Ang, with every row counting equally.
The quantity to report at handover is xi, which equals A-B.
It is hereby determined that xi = 1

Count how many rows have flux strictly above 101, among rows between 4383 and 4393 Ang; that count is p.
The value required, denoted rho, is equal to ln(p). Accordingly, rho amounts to 2.1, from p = 8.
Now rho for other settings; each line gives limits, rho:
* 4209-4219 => 0.0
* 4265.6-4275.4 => 0.7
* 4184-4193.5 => 1.6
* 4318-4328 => 2.1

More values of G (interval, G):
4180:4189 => 10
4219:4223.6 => 2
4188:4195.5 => 9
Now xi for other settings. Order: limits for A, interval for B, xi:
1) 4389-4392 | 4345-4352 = 6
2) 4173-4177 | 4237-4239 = 21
